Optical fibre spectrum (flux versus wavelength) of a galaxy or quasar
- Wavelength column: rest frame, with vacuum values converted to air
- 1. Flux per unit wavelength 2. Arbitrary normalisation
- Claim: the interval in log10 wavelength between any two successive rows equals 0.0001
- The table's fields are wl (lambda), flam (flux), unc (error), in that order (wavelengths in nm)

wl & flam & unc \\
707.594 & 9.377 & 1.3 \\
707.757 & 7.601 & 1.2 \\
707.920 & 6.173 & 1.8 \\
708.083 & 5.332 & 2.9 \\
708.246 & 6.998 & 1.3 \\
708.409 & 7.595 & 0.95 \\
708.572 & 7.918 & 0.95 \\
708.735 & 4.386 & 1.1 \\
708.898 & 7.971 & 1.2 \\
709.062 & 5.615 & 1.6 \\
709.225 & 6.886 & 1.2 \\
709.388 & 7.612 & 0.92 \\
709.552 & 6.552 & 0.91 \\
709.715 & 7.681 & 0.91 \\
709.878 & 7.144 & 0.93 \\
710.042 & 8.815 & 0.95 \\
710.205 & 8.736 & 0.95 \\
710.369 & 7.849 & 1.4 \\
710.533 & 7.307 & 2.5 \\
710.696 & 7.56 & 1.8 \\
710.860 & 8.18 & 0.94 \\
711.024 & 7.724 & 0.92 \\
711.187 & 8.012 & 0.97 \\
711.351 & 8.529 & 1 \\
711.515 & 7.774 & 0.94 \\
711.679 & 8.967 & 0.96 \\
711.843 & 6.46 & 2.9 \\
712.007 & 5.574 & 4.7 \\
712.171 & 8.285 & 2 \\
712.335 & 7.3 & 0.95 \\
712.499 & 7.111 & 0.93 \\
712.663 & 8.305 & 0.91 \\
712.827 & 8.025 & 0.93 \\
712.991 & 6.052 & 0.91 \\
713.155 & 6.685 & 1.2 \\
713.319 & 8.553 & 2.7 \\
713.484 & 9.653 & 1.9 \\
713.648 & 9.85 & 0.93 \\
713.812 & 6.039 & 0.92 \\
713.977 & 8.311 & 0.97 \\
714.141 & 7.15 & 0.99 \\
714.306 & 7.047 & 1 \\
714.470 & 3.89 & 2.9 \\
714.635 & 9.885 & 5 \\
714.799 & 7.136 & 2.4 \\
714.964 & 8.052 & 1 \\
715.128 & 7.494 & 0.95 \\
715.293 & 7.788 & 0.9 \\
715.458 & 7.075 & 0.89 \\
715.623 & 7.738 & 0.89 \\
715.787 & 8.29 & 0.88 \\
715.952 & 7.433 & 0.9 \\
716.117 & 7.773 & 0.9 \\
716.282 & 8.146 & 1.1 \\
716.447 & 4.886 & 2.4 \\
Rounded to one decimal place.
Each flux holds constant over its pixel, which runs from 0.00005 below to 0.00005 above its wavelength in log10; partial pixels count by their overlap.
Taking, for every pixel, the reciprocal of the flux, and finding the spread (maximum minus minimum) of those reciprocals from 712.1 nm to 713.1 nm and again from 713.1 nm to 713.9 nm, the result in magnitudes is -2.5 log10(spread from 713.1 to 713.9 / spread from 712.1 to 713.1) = -0.4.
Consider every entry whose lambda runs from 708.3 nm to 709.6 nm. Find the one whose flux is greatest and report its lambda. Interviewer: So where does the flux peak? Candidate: 708.898 nm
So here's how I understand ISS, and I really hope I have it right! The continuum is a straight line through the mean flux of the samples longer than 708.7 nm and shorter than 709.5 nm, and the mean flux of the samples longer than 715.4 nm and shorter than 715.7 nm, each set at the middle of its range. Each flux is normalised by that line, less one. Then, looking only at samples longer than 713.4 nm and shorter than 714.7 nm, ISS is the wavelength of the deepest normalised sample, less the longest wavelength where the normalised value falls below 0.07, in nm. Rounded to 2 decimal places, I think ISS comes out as 0.00 nm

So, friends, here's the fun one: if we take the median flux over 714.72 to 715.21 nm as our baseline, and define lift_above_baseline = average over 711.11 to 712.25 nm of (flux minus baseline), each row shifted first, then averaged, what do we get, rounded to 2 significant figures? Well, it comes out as 0.16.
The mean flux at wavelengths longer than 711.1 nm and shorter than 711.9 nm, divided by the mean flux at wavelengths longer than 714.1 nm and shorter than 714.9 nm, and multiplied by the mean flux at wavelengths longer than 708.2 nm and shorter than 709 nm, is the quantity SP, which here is 7.9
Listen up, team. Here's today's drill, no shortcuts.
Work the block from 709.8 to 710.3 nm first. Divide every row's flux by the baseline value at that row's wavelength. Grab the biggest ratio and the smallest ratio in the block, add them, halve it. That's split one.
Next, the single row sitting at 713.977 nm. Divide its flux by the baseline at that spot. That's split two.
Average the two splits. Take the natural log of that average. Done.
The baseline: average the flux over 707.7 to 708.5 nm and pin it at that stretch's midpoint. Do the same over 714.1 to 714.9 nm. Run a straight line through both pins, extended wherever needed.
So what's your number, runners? 0.16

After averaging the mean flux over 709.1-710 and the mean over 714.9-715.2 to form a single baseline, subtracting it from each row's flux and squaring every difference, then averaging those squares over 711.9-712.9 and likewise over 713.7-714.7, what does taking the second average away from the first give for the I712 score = -2.7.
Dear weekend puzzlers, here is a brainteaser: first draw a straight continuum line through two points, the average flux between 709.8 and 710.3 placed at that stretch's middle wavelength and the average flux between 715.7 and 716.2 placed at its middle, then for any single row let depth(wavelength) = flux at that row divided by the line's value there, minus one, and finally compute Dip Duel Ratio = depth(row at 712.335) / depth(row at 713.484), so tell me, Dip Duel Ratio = -0.5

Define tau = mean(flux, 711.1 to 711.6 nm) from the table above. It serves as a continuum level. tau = 8.1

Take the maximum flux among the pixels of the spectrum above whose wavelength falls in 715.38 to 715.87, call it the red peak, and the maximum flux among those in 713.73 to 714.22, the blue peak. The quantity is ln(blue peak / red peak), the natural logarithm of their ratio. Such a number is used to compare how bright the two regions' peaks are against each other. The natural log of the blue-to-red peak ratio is 0.00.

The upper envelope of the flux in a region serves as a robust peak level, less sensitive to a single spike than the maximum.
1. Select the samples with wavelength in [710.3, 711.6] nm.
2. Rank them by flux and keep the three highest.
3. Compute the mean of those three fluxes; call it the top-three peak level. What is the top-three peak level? 8.24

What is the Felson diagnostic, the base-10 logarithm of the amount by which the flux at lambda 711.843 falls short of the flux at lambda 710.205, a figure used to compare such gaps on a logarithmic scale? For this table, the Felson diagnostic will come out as 0.4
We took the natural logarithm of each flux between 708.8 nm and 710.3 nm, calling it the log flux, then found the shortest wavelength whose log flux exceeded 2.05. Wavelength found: 708.898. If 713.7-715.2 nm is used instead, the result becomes 713.977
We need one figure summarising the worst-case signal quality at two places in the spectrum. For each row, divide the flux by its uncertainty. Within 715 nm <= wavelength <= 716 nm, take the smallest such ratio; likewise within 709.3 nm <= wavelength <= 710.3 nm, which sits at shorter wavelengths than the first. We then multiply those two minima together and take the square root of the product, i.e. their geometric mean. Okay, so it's 7.5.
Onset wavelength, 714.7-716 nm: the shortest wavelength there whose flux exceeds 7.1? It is 714.799 nm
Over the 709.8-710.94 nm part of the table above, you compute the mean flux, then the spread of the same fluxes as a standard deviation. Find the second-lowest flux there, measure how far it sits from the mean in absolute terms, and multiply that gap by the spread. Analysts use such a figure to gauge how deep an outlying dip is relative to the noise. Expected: 0.4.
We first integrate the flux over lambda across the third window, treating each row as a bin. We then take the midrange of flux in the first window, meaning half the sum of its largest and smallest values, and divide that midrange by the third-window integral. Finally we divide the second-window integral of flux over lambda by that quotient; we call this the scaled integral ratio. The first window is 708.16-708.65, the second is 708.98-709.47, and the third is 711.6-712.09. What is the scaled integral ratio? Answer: 1.5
